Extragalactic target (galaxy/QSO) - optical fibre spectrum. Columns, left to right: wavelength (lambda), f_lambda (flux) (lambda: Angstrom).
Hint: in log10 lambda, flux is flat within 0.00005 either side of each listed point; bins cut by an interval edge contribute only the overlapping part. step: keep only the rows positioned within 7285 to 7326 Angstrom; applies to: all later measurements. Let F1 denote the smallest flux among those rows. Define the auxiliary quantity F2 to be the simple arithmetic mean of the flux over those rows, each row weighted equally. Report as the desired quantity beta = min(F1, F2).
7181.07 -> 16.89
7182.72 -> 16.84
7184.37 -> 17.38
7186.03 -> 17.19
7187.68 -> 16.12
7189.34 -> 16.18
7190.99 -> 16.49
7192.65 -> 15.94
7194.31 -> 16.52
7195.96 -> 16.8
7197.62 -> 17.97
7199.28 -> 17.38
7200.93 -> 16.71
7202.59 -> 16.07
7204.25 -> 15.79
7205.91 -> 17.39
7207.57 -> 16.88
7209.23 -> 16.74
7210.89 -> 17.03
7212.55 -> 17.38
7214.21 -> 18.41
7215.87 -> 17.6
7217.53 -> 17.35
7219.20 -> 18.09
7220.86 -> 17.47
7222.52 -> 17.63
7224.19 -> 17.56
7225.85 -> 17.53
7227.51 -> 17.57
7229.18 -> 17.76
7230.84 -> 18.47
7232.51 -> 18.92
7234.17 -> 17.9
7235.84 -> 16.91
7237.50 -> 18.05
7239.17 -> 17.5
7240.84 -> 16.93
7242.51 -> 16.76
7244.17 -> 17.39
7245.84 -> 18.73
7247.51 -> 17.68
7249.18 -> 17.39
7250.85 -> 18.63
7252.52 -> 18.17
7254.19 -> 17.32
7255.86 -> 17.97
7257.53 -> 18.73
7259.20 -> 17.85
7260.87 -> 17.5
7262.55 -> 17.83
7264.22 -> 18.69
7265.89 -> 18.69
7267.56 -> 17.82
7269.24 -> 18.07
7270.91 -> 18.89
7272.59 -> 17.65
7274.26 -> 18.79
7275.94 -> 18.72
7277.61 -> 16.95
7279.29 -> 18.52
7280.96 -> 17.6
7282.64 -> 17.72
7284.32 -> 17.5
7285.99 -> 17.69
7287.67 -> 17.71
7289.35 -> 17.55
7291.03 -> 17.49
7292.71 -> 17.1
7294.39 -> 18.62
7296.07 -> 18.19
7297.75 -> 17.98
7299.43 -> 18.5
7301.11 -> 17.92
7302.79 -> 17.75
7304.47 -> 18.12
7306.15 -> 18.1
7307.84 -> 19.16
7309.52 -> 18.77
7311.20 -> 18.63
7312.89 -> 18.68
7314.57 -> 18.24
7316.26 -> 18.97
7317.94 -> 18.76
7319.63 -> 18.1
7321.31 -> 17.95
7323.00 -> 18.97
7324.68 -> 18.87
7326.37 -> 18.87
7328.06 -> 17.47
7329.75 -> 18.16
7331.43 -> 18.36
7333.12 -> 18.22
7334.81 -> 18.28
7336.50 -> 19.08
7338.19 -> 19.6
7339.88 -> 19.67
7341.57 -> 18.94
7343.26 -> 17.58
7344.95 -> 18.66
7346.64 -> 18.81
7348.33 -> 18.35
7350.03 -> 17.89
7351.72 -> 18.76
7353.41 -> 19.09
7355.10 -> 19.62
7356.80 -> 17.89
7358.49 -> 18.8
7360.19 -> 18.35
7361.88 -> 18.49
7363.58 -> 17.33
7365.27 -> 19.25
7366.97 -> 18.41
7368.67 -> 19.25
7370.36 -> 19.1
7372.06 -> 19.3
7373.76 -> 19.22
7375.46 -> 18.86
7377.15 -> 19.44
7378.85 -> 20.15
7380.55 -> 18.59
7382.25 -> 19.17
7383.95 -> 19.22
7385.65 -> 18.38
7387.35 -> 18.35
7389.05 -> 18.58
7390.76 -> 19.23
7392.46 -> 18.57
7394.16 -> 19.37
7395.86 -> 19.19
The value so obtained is 17.1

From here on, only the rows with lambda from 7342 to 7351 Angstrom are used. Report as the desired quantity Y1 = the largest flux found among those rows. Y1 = 18.81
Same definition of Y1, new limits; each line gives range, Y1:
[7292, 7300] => 18.62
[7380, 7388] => 19.22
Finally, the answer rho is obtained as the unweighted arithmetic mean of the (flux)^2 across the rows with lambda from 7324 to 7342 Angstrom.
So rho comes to 349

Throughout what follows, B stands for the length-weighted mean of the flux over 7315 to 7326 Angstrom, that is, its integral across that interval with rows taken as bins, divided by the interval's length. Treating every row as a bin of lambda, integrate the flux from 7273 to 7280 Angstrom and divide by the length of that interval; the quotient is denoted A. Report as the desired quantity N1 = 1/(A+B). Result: 0.0272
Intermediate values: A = 18.2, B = 18.6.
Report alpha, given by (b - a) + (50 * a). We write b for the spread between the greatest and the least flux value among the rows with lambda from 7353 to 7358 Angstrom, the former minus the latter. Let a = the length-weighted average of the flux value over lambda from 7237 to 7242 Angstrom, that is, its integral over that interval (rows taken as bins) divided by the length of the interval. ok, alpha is 853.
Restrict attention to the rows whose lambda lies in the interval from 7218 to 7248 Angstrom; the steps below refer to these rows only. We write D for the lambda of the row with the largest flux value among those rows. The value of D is 7232.51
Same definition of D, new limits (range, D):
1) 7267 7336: 7307.84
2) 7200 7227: 7214.21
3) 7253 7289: 7270.91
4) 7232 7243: 7232.51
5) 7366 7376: 7372.06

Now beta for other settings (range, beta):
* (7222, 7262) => 16.8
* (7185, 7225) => 15.8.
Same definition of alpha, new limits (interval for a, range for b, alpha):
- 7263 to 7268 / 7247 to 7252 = 904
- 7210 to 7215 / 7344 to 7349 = 863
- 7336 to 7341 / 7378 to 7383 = 954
